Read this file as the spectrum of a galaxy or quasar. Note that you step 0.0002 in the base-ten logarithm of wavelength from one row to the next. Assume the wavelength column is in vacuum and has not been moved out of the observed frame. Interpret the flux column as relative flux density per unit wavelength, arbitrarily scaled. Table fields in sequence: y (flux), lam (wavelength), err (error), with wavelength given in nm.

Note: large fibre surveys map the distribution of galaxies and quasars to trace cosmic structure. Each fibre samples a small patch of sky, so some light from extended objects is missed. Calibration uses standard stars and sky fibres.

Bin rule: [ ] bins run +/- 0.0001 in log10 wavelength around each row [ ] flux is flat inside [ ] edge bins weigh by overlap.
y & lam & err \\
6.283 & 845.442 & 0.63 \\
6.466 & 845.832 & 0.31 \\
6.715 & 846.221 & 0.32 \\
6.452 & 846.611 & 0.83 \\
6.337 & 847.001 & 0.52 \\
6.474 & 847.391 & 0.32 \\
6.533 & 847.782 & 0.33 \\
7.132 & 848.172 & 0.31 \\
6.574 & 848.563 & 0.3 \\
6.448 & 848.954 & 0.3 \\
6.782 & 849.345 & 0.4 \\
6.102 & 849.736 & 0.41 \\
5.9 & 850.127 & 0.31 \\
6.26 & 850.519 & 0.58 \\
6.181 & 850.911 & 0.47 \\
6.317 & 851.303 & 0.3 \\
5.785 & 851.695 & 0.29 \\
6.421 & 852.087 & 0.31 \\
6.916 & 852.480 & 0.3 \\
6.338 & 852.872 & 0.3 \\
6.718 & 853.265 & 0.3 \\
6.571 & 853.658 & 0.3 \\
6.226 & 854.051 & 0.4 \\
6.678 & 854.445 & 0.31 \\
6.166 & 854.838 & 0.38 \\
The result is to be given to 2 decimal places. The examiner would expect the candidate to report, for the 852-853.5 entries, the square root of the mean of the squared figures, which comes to 6.60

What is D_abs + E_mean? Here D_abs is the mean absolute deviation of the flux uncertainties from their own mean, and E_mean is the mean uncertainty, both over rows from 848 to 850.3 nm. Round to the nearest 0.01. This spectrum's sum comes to 0.38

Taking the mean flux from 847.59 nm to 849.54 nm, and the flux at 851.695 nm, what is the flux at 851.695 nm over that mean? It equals 0.86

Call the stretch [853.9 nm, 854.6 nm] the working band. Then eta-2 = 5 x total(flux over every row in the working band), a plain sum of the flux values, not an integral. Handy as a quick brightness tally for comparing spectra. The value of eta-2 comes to 65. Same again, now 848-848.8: 69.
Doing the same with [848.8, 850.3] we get 126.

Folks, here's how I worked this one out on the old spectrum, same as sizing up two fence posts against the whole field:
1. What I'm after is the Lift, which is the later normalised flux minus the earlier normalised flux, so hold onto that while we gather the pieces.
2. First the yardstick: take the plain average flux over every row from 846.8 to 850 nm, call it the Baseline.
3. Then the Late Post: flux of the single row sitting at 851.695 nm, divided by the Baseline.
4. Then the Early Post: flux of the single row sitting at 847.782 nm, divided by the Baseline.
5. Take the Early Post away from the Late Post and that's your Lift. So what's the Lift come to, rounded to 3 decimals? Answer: -0.114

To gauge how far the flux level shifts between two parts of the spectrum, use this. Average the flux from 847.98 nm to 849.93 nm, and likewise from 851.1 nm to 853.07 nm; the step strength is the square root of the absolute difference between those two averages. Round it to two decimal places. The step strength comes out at 0.50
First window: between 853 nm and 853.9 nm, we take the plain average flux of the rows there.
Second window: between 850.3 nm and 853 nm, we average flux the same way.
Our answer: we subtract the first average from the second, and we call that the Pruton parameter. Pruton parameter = -0.3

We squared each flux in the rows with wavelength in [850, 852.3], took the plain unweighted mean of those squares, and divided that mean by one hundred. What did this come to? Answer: 0.38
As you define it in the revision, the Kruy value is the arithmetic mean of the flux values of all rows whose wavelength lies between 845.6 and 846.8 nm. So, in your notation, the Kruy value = 6.54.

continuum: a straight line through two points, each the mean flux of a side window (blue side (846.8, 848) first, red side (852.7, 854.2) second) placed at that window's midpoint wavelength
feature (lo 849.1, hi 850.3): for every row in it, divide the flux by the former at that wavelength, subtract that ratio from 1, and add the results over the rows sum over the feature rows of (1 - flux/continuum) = 0.09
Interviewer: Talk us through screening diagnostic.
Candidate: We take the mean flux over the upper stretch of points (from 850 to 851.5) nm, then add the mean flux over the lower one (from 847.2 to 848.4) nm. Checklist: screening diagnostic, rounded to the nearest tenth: 12.9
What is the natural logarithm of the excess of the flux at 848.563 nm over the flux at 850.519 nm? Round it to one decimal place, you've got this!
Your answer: -1.2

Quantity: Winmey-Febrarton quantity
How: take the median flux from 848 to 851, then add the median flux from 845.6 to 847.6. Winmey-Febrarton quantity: 12.82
